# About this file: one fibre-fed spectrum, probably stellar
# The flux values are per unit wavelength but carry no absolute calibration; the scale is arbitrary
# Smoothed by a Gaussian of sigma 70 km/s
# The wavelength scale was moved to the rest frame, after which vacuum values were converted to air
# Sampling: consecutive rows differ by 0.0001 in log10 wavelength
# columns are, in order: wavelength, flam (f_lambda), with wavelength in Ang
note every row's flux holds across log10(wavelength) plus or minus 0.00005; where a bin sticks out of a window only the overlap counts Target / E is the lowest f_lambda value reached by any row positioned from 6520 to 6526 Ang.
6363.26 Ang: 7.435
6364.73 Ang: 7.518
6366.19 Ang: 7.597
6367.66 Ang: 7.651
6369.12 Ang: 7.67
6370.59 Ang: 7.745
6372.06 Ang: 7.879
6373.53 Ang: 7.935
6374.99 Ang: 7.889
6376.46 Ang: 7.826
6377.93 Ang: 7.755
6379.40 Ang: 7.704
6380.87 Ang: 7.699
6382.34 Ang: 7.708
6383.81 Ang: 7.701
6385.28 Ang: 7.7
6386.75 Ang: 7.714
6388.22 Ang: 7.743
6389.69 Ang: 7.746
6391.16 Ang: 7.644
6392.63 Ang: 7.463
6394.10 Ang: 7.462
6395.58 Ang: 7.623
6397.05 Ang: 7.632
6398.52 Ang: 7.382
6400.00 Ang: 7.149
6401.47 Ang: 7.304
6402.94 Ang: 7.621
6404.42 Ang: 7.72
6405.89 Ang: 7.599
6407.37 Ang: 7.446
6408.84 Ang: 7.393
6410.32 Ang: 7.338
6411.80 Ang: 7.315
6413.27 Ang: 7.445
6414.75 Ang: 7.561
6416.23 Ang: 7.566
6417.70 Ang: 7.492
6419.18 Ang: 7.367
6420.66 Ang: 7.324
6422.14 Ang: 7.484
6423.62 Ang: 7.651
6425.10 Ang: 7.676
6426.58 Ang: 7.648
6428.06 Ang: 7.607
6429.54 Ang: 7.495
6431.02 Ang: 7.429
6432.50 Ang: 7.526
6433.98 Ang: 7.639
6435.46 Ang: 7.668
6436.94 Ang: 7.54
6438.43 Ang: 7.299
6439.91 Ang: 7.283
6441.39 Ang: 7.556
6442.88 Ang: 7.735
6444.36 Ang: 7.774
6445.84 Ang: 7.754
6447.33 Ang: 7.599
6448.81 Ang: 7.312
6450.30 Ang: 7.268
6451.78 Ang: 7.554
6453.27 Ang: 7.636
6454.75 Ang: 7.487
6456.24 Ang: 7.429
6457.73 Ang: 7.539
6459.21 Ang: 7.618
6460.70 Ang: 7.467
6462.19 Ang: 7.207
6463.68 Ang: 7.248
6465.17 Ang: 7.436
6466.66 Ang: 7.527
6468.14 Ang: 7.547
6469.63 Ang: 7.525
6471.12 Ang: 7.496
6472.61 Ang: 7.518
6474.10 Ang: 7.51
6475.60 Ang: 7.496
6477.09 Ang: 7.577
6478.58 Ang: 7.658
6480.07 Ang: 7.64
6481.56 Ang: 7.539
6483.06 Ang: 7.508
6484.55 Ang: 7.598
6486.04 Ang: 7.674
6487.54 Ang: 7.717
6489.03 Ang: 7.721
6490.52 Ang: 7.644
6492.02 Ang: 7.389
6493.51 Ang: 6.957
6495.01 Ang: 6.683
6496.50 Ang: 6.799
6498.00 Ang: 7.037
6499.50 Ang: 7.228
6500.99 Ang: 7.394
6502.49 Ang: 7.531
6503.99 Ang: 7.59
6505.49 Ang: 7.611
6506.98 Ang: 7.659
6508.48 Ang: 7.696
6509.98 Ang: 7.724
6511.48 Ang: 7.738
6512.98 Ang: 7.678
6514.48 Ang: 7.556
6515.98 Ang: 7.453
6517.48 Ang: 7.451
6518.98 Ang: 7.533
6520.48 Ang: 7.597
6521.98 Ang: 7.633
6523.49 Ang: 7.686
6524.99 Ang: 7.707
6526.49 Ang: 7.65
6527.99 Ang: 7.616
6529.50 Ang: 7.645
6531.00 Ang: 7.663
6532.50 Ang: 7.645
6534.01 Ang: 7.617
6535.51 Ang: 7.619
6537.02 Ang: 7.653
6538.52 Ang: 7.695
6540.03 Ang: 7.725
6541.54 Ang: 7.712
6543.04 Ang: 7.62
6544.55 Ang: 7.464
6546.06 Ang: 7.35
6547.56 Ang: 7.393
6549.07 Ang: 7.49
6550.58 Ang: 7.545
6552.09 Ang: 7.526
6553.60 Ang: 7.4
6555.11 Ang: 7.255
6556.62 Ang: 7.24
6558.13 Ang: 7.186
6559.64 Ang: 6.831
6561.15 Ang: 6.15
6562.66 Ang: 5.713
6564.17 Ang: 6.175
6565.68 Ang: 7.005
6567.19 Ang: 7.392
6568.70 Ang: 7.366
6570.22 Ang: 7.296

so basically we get 7.597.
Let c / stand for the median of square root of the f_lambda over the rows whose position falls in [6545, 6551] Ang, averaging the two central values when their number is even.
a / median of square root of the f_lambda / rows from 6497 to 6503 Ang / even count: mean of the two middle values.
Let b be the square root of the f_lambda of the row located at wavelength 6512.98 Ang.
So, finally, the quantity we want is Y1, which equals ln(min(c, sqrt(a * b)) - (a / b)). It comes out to 0.561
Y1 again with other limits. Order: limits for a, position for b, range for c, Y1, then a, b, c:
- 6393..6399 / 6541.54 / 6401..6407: 0.571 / 2.75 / 2.777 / 2.76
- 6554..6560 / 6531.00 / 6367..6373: 0.563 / 2.69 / 2.768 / 2.78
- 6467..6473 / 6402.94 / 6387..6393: 0.564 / 2.74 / 2.761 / 2.77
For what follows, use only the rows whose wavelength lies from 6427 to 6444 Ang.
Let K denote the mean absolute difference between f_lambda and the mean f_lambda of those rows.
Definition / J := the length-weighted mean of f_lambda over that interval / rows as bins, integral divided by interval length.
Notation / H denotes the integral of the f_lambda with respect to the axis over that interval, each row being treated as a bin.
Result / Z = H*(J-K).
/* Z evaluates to 951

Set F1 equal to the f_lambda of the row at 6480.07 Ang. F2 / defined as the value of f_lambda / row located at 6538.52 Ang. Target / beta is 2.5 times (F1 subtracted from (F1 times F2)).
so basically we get 128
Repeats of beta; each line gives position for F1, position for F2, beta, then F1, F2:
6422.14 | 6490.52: 124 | 7.484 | 7.644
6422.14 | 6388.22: 126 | 7.484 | 7.743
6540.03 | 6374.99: 133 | 7.725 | 7.889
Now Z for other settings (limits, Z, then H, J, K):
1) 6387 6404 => 945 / 128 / 7.53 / 0.16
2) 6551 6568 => 754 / 118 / 6.91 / 0.49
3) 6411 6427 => 887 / 120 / 7.50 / 0.11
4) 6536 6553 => 957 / 128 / 7.56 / 0.11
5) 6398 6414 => 868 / 119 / 7.43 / 0.13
